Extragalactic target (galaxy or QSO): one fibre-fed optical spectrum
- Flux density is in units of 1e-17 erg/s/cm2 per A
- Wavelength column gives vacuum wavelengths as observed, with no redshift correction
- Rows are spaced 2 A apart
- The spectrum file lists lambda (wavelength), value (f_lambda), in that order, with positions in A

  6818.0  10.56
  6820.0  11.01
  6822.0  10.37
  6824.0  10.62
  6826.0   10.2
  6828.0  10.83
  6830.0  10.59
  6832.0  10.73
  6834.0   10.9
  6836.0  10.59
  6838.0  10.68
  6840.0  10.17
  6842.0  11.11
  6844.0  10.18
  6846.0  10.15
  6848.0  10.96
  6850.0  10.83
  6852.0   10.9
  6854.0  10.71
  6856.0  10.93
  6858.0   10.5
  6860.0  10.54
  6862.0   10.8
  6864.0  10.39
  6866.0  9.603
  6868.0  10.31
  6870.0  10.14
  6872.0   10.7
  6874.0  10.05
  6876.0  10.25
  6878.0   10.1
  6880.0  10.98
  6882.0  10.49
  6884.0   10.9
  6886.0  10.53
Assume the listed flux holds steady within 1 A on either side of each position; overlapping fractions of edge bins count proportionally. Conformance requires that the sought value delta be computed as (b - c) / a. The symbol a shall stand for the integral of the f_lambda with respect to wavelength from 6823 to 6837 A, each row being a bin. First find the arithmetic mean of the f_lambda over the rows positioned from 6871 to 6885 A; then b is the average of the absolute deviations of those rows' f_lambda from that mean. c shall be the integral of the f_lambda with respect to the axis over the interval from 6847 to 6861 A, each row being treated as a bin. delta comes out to -1.01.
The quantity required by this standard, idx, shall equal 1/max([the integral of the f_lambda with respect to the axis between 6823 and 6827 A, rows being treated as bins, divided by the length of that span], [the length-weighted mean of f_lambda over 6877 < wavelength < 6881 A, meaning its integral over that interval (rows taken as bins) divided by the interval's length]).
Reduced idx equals 0.0949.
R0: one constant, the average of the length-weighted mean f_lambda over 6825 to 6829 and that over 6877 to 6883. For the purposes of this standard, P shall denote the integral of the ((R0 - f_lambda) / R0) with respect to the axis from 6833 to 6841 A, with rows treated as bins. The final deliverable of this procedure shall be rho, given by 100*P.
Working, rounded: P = -0.05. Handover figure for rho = -5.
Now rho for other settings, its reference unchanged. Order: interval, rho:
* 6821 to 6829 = 1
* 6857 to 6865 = -3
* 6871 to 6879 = 19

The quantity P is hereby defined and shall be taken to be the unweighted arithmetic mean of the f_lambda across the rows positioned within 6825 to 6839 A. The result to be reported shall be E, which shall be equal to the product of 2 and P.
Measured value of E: 21.3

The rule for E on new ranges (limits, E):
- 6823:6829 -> 21.1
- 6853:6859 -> 21.4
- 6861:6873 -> 20.6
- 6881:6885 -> 21.4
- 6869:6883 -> 20.8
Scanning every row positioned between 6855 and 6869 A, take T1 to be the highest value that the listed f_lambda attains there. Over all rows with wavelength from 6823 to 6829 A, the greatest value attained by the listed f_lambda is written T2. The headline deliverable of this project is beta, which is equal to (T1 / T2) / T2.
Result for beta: 0.093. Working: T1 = 10.93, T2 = 10.83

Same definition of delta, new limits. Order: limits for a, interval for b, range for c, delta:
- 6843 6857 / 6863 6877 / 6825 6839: -1.00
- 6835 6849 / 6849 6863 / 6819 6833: -1.01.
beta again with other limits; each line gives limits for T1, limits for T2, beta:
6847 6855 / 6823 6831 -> 0.093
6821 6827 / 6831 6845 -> 0.086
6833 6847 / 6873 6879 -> 0.106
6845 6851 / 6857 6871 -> 0.094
